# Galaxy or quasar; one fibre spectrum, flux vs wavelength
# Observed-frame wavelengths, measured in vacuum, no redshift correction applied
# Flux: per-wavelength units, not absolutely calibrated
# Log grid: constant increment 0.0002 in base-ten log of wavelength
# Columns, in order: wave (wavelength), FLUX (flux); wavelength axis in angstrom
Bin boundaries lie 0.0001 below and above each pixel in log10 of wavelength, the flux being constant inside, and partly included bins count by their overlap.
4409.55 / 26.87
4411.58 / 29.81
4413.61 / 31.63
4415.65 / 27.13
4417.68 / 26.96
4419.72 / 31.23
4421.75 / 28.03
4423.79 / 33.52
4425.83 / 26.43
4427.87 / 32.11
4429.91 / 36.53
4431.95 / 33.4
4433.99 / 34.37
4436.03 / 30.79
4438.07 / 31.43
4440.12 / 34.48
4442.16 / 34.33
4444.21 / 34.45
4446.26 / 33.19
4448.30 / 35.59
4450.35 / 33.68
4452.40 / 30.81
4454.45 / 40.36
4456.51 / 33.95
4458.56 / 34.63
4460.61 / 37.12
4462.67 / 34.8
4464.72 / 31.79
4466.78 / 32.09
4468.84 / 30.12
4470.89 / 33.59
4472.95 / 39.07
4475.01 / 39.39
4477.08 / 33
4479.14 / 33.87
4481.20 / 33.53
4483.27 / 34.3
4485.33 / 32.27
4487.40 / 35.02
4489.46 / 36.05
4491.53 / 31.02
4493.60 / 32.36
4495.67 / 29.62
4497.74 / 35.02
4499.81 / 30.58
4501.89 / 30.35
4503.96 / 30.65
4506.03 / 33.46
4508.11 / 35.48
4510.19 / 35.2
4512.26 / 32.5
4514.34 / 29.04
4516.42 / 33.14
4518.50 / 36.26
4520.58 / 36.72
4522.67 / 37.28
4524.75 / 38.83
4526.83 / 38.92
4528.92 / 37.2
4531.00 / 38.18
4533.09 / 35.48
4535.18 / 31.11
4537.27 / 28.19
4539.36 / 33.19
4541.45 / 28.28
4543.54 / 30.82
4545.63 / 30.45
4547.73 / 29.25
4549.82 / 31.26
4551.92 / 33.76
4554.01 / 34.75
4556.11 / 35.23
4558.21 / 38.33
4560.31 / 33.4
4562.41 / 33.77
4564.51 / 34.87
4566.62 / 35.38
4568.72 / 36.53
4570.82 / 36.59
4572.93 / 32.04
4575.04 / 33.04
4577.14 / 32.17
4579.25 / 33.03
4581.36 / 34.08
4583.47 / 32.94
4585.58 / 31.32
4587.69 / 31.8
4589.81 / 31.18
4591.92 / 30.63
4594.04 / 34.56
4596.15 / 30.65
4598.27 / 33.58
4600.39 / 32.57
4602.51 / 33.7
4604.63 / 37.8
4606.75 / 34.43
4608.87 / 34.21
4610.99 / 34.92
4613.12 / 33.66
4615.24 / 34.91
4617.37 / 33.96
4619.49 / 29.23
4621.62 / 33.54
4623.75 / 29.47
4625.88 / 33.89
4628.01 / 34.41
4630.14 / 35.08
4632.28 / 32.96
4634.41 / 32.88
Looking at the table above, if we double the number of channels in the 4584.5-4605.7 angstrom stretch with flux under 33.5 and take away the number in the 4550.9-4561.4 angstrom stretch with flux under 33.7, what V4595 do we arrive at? 11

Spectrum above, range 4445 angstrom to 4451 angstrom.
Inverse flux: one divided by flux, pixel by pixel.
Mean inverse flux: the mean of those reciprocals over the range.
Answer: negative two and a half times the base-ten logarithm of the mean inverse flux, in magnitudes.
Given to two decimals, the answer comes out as 3.83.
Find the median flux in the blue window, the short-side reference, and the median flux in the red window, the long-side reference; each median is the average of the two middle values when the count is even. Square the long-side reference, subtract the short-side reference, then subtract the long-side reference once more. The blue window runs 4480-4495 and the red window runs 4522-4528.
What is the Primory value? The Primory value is 1435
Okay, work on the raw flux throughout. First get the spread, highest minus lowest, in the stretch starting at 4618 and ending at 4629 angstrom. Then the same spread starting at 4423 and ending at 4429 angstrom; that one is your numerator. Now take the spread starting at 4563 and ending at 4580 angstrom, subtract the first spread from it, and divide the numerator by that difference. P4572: -11.3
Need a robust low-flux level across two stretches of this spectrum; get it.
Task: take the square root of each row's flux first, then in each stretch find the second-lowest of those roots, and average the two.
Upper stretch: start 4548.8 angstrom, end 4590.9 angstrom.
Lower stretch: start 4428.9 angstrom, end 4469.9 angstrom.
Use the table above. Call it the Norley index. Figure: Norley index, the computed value 5.57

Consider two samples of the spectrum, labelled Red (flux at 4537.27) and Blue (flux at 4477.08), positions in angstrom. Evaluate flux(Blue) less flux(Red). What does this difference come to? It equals 4.81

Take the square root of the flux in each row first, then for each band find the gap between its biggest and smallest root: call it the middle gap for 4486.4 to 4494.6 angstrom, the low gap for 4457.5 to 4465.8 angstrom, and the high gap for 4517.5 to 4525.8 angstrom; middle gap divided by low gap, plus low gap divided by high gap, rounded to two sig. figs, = 3.1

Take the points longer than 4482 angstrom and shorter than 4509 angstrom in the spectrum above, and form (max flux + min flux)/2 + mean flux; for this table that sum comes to 65.6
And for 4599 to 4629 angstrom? 67.1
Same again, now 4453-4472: 69.5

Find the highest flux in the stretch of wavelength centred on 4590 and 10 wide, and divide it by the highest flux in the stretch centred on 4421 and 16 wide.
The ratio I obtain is 1.03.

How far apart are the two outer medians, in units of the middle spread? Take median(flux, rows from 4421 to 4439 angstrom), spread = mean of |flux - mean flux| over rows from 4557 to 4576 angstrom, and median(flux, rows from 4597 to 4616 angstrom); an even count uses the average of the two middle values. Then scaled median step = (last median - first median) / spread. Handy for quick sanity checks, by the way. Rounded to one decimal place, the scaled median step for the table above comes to 1.3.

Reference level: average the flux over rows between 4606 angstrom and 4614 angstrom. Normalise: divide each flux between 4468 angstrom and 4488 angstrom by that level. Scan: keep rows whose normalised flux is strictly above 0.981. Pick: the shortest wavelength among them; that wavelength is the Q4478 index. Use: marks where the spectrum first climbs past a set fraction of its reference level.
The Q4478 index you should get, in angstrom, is 4472.95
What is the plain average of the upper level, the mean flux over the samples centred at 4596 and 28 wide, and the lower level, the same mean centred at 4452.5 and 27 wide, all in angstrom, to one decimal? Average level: 33.8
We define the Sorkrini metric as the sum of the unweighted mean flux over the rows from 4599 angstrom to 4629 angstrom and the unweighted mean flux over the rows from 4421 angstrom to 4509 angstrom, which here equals 67.0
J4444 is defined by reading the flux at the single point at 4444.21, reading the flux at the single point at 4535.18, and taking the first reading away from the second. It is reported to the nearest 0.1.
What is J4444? -3.3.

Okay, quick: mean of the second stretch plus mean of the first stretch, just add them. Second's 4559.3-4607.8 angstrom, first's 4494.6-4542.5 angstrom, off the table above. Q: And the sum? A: 67.2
